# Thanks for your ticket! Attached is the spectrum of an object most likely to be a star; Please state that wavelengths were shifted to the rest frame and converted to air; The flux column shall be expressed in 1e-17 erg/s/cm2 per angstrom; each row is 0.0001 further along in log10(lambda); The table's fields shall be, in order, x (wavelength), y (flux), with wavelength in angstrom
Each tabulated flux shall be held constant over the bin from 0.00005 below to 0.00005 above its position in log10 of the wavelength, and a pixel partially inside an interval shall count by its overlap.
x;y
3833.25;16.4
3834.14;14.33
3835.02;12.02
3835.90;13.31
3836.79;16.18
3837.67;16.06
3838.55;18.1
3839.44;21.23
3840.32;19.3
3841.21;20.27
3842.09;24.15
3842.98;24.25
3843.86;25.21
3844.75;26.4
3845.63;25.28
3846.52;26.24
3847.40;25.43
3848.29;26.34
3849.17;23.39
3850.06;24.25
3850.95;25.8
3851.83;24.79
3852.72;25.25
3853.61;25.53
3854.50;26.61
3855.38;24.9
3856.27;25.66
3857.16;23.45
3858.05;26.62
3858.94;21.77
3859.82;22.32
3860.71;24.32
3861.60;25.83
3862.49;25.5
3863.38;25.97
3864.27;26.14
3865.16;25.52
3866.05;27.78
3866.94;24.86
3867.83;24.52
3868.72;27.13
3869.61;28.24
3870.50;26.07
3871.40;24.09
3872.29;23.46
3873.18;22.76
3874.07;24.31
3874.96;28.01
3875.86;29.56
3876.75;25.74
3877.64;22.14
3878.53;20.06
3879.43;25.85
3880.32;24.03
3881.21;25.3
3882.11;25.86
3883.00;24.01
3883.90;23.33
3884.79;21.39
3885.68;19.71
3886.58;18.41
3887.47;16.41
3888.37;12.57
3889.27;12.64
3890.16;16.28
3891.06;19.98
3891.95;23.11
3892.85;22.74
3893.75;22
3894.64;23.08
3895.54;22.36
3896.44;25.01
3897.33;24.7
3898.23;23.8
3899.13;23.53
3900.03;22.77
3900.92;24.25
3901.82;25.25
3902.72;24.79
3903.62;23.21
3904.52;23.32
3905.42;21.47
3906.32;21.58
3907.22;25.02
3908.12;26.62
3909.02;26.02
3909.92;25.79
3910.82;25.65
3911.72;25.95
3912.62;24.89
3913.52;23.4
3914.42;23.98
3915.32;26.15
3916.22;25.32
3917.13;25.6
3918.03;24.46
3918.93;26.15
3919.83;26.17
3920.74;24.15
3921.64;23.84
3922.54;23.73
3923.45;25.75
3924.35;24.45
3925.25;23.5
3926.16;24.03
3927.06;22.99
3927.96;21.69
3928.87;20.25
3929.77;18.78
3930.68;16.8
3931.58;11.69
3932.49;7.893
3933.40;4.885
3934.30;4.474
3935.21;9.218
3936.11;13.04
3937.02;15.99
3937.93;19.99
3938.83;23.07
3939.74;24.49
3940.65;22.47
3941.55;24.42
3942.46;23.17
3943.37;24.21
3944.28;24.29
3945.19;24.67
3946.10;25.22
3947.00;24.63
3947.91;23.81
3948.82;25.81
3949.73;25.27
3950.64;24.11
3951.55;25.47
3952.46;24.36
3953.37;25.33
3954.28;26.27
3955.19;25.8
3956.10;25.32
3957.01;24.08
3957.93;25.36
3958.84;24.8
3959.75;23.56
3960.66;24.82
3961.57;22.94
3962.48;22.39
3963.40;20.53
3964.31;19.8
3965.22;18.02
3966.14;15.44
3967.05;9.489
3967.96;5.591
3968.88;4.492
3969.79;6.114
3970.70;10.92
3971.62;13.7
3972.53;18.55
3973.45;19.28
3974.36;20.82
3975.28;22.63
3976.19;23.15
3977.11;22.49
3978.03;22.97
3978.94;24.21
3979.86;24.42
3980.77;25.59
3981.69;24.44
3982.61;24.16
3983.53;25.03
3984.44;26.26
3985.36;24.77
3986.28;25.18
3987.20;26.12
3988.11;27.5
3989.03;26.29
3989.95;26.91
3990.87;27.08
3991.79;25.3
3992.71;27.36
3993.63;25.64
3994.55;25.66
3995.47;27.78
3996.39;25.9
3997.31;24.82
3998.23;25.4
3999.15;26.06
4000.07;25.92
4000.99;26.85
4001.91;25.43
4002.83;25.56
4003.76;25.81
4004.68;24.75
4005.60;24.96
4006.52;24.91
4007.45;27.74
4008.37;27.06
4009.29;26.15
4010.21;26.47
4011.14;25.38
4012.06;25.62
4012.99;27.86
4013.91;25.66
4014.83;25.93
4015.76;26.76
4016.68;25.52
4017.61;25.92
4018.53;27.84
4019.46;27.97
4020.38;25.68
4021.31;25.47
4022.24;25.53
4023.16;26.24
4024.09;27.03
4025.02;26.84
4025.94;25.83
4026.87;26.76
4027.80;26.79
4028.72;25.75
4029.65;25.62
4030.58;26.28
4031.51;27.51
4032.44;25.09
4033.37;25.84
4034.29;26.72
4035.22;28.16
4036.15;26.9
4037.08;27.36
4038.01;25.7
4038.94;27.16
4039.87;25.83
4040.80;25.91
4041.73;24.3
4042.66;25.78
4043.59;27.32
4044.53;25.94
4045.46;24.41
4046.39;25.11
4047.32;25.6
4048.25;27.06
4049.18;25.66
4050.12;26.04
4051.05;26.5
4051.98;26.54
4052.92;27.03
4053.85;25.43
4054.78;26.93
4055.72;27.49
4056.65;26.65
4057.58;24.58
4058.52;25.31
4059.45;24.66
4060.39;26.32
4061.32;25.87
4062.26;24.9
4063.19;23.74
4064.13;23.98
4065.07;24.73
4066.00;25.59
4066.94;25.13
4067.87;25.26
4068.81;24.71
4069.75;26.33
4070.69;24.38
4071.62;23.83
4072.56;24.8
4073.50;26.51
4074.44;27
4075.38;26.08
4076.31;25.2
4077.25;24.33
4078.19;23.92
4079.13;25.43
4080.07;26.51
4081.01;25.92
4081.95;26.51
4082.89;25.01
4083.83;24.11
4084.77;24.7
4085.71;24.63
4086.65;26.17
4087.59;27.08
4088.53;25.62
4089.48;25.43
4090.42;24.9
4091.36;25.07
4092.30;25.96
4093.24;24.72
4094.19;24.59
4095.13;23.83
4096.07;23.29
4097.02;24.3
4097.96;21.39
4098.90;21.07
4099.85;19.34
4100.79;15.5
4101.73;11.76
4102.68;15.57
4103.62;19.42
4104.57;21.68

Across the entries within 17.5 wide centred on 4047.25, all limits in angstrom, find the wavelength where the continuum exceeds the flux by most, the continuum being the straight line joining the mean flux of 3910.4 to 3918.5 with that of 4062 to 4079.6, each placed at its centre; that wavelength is 4041.73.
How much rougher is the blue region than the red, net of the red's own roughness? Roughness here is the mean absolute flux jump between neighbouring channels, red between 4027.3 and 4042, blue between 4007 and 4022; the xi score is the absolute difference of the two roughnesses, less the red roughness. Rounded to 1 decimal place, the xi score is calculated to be -1.0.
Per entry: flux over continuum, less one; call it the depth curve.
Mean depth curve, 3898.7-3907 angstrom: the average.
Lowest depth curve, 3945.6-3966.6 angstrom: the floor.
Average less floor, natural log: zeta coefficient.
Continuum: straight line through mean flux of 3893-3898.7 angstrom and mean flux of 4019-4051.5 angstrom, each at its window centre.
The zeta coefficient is -1.0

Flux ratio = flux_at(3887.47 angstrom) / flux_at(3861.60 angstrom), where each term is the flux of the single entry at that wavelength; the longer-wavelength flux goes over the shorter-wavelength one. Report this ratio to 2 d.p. 0.64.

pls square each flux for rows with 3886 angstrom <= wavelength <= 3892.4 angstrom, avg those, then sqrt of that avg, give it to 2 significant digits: 17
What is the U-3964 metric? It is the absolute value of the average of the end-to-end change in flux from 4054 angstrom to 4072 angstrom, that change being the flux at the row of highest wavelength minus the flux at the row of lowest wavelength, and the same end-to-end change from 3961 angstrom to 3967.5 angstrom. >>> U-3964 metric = 8.3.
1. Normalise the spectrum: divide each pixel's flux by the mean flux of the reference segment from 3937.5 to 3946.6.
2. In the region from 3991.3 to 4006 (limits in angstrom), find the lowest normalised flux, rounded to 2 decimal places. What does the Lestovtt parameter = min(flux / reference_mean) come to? 1.05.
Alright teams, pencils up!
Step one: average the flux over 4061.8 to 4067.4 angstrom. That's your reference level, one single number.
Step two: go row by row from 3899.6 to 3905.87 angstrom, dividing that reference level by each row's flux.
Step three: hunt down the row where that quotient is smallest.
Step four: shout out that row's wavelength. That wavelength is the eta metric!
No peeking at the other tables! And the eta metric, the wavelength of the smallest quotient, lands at 3901.82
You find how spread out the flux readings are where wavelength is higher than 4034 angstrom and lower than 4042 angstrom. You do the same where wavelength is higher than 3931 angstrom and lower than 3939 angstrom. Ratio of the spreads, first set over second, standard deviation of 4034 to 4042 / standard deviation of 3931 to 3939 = 0.18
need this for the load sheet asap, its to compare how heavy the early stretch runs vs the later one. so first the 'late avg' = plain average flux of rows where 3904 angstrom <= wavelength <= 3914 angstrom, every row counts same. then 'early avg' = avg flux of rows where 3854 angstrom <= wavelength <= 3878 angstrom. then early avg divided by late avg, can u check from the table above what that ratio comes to 1.03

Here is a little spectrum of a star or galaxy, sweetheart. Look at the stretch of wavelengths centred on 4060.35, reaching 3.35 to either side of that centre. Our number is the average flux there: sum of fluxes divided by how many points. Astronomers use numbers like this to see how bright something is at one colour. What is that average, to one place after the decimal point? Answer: 25.1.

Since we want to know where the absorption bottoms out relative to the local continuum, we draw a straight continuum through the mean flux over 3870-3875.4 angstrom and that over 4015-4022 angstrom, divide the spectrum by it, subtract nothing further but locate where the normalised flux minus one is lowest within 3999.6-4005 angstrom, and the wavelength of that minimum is 4004.68 angstrom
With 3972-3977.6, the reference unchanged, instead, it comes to 3972.53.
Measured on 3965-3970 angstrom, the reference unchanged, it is 3968.88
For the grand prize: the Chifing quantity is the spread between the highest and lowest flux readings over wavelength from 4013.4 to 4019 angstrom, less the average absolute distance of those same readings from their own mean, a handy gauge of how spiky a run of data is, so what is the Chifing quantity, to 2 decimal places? 1.63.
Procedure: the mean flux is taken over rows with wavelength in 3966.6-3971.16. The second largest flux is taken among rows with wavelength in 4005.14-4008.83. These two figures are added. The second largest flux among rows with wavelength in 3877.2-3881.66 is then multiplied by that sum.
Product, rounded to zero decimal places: 870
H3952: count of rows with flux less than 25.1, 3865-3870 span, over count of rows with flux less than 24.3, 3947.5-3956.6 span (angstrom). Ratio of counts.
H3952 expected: 1.0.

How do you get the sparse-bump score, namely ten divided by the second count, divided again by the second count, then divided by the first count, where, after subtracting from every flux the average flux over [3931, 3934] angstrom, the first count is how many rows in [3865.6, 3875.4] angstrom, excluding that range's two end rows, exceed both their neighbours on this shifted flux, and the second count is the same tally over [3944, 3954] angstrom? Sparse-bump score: 1.1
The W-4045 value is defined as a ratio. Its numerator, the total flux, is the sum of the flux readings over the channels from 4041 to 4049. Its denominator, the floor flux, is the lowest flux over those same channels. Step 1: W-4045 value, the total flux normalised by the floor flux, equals 8.46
